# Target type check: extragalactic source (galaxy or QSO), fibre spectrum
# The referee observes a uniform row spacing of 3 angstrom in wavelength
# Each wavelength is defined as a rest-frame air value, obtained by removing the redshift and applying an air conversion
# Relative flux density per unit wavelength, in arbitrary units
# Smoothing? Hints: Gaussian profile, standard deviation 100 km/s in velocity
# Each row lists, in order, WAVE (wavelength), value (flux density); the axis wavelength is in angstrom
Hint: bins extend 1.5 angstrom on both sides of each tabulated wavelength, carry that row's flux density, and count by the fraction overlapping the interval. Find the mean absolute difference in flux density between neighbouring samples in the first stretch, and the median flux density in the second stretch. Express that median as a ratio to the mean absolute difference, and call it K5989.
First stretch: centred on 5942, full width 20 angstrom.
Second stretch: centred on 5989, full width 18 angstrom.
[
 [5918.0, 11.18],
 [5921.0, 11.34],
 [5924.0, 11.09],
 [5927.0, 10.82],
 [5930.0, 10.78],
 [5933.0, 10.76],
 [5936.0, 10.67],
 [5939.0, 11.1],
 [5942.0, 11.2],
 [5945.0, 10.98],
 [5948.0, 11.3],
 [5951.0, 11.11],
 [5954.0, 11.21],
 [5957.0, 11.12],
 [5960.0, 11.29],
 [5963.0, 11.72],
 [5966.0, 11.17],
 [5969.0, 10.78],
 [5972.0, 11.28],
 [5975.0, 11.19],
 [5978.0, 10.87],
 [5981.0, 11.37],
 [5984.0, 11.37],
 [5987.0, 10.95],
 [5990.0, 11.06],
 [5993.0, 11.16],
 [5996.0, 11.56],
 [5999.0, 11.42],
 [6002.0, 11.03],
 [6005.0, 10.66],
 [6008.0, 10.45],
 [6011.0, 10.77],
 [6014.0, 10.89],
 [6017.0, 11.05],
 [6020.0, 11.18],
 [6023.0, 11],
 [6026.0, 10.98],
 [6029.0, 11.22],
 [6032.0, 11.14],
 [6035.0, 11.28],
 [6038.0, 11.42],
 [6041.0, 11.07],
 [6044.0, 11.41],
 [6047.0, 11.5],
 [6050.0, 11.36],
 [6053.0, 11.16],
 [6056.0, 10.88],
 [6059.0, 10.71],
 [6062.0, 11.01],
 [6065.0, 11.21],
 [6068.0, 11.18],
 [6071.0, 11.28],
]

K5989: 50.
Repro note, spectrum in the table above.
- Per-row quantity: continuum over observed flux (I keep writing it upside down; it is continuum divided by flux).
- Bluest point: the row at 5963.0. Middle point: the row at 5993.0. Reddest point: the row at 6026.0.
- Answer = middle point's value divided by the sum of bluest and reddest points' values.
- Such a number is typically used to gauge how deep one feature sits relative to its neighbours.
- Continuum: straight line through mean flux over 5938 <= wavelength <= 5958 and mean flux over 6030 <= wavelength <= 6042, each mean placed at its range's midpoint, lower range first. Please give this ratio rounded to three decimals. 0.508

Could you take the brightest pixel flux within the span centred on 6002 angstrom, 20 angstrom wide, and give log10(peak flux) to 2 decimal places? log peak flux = 1.06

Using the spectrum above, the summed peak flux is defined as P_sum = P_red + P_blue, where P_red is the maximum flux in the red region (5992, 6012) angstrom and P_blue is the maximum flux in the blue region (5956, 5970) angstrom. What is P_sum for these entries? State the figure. 23.3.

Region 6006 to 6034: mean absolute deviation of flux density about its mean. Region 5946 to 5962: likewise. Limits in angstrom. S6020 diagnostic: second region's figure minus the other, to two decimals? -0.10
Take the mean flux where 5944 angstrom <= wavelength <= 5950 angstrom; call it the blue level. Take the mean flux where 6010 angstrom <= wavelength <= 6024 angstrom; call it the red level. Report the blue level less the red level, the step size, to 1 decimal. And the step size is 0.2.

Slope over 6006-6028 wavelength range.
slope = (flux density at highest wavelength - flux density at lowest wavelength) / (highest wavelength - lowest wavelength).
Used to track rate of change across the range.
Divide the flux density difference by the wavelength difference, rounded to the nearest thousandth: 0.029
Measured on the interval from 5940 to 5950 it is 0.017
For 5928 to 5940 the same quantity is 0.036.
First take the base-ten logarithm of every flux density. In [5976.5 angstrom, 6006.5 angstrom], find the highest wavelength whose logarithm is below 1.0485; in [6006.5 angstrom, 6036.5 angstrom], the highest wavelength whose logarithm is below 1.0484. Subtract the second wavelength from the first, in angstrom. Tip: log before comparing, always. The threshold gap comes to -27 angstrom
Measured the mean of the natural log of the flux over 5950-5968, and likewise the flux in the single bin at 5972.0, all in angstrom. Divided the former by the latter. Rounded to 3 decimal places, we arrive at 0.215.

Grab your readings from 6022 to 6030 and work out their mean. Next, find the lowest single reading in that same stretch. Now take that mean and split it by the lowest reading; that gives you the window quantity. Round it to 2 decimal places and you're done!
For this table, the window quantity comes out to 1.01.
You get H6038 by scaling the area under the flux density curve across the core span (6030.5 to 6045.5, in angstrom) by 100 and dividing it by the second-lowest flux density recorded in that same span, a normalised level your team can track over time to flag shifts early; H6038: 1517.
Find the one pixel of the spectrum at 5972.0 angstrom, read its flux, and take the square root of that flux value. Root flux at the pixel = 3.36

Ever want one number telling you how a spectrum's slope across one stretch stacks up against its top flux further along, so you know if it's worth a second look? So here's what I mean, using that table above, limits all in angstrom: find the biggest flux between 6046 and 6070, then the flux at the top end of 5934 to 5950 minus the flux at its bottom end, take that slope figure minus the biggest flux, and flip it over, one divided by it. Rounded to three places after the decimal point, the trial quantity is -0.092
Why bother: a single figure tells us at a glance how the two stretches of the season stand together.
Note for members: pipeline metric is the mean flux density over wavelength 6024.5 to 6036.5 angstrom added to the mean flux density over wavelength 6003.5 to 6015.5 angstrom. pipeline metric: 21.8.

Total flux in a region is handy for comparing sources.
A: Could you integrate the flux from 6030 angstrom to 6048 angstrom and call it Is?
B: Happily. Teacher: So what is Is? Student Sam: 203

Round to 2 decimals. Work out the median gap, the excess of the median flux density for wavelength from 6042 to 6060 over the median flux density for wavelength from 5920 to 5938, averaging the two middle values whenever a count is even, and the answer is 0.46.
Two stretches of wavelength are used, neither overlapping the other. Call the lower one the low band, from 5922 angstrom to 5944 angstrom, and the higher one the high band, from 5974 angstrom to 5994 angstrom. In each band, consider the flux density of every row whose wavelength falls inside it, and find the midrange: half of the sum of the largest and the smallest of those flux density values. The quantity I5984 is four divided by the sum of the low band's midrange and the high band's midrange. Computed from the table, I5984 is 0.181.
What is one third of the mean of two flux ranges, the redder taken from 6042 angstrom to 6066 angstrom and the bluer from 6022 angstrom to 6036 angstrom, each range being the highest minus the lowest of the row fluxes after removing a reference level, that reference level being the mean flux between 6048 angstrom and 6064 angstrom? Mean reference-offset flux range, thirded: 0.18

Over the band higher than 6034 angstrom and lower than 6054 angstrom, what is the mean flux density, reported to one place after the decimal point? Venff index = 11.3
